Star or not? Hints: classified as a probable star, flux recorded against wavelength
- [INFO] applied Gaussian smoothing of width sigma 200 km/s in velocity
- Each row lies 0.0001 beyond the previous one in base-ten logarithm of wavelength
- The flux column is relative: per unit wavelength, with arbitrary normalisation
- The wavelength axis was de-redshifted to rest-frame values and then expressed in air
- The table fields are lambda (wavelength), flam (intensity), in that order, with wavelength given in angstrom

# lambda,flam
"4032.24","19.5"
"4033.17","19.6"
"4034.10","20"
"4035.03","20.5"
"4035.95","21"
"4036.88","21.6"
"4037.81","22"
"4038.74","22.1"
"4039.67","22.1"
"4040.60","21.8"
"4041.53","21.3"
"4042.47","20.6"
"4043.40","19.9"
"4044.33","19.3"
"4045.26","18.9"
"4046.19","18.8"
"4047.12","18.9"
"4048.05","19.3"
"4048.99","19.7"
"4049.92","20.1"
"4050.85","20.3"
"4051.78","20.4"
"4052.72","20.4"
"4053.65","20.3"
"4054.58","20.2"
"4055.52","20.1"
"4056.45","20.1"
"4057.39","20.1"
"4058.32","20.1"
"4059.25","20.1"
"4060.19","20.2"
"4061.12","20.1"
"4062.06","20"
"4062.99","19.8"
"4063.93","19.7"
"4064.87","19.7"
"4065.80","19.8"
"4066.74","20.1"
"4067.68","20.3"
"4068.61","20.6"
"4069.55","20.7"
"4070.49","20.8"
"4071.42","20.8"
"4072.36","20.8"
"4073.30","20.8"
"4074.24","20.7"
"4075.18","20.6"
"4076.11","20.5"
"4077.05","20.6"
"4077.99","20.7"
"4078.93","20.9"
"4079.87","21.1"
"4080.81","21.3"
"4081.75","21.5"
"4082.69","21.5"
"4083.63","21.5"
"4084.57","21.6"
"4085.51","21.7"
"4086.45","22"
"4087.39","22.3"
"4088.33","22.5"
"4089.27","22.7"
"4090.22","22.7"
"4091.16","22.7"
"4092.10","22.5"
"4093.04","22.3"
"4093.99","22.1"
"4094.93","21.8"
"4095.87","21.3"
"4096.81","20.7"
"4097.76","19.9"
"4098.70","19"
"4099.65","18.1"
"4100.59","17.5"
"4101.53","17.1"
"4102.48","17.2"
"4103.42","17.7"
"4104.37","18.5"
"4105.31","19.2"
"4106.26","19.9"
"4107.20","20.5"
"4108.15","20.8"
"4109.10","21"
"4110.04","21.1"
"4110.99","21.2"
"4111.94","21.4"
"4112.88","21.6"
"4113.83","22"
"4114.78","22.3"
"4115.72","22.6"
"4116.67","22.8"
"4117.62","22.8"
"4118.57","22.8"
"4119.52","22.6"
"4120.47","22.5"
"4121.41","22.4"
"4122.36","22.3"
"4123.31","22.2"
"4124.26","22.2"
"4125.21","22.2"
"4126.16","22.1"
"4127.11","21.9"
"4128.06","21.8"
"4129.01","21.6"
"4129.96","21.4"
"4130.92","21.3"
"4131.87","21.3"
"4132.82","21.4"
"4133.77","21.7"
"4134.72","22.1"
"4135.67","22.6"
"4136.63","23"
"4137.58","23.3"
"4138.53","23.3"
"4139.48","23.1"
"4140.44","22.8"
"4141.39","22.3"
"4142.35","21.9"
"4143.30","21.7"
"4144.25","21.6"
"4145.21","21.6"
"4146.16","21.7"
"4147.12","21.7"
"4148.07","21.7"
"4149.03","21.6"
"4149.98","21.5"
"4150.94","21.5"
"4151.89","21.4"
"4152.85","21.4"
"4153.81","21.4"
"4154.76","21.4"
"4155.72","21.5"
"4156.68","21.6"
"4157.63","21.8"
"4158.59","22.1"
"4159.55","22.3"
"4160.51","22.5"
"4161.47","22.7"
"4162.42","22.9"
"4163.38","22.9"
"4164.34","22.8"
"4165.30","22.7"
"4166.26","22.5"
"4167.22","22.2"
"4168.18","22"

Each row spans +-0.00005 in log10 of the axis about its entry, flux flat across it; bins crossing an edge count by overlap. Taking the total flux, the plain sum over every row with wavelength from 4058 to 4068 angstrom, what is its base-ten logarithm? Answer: 2.34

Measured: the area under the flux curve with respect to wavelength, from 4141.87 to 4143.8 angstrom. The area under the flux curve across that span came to 42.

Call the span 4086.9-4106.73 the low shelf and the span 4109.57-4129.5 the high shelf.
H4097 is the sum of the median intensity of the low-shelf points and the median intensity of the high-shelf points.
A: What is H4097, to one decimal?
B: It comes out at 42.9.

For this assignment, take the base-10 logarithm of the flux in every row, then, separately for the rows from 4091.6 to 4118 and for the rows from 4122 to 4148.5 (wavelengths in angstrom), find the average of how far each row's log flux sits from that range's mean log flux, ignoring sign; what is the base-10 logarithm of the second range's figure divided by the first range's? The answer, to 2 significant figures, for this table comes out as -0.55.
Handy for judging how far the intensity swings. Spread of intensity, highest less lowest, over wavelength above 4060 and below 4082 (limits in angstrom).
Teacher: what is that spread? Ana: 1.8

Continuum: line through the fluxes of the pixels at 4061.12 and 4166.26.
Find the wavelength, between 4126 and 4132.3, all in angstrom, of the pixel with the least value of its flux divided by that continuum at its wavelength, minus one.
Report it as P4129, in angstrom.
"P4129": 4131.87 angstrom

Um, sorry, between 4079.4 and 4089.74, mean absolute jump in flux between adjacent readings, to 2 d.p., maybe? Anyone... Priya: 0.16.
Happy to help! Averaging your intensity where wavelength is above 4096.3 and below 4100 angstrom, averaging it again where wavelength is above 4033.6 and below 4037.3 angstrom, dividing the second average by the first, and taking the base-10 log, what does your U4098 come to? 0.029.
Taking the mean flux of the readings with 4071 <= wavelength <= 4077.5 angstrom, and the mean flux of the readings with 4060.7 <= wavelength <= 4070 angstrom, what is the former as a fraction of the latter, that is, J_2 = 1.03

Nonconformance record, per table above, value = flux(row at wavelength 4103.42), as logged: 17.7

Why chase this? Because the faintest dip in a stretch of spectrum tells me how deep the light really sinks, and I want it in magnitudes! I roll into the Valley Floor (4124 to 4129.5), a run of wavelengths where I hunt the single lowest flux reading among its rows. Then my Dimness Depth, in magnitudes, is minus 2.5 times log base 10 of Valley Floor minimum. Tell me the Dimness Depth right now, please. -3.34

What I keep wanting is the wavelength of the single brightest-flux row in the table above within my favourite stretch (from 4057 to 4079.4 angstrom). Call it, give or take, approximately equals 4078.93 angstrom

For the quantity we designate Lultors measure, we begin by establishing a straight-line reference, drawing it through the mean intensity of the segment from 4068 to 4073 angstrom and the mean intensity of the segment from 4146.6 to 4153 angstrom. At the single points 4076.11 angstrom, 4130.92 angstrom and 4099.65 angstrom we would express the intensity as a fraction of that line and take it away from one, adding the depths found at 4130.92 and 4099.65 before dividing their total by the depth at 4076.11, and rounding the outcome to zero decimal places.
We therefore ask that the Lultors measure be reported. 10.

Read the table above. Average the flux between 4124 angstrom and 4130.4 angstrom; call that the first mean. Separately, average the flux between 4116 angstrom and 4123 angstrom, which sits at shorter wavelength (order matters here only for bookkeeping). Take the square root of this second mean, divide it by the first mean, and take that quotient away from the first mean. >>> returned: 21.7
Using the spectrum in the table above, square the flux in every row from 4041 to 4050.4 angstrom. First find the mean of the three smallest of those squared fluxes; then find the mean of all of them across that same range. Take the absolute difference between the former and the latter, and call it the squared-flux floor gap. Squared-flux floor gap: 32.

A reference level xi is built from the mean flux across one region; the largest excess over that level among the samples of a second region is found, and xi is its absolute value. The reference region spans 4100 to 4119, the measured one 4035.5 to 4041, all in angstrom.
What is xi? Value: 1.6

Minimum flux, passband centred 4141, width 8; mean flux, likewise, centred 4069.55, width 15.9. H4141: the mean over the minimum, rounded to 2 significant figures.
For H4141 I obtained 0.94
